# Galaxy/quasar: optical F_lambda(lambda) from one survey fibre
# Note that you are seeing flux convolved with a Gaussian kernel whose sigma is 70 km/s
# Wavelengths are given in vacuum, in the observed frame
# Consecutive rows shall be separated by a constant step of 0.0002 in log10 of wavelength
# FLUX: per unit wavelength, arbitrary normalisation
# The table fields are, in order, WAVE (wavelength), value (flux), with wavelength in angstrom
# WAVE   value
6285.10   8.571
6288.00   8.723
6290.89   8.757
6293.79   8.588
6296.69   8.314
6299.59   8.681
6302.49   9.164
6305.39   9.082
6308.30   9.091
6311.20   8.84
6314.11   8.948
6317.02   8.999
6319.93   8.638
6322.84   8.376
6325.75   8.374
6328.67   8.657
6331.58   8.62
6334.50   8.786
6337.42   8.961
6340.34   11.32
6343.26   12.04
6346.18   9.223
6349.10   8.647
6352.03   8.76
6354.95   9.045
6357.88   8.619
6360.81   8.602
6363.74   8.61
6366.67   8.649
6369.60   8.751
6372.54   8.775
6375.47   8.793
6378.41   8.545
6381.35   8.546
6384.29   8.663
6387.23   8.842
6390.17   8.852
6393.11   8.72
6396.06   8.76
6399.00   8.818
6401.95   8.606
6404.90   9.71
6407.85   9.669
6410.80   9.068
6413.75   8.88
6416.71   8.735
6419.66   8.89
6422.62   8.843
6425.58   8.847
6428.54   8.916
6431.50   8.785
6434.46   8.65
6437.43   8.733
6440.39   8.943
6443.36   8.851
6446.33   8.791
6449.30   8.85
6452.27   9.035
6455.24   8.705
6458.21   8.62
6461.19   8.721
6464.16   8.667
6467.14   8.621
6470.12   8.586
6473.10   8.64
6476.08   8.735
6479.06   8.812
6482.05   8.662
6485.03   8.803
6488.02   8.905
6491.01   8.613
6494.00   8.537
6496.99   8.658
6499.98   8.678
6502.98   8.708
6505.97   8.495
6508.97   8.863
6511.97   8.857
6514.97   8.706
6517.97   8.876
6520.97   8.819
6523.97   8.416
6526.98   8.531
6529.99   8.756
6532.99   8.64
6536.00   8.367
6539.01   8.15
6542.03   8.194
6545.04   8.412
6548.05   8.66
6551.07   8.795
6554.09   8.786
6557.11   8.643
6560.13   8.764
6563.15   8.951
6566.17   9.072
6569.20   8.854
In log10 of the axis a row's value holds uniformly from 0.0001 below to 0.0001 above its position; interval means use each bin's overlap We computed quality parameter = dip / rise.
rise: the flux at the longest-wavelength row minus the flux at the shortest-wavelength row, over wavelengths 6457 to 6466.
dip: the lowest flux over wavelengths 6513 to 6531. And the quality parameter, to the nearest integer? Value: 179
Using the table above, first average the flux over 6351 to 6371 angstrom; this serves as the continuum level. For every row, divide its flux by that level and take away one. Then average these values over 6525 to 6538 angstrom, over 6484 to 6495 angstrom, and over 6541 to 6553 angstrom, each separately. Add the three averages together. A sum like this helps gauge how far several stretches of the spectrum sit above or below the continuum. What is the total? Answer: -0.04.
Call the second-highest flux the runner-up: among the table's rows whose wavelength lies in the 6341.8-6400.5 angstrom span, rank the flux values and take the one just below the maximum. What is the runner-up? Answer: 9.223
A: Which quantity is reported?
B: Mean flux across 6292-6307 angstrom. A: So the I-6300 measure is 8.77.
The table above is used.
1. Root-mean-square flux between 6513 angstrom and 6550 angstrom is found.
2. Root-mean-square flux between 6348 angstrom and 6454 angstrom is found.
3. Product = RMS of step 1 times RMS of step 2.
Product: 75.5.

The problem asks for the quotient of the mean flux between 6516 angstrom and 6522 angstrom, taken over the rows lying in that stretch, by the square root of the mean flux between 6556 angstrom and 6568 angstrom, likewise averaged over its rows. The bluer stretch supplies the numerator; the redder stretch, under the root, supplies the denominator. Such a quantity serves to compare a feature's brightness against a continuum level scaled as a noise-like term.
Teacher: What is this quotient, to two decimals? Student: 2.97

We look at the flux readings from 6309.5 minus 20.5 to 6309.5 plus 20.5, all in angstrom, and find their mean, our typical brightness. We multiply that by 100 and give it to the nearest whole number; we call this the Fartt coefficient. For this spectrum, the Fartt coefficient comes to 875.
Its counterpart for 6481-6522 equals 873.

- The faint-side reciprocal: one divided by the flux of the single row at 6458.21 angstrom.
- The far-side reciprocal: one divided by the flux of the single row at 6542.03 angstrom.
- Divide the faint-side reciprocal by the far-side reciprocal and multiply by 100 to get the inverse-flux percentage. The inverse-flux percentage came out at 95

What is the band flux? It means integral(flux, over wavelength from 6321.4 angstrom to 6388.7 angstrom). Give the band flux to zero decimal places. 603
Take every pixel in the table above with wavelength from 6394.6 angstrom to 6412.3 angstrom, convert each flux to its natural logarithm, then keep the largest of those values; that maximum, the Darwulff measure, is 2.27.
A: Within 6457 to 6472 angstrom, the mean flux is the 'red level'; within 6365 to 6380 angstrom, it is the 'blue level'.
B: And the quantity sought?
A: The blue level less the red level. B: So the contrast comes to 0.06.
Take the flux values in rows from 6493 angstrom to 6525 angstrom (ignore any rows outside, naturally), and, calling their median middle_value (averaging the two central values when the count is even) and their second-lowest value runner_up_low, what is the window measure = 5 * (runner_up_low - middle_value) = -1.1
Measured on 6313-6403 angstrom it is -1.9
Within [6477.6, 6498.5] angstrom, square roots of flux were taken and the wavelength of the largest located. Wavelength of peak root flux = 6488.02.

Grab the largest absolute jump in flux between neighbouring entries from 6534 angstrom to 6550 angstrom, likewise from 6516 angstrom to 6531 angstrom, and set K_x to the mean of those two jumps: 0.33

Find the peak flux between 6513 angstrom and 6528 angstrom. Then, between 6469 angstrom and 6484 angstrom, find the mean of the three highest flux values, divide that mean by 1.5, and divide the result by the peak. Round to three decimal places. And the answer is 0.656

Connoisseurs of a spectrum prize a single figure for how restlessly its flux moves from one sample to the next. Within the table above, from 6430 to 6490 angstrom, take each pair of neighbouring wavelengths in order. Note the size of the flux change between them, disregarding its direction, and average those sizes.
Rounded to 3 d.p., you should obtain 0.110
